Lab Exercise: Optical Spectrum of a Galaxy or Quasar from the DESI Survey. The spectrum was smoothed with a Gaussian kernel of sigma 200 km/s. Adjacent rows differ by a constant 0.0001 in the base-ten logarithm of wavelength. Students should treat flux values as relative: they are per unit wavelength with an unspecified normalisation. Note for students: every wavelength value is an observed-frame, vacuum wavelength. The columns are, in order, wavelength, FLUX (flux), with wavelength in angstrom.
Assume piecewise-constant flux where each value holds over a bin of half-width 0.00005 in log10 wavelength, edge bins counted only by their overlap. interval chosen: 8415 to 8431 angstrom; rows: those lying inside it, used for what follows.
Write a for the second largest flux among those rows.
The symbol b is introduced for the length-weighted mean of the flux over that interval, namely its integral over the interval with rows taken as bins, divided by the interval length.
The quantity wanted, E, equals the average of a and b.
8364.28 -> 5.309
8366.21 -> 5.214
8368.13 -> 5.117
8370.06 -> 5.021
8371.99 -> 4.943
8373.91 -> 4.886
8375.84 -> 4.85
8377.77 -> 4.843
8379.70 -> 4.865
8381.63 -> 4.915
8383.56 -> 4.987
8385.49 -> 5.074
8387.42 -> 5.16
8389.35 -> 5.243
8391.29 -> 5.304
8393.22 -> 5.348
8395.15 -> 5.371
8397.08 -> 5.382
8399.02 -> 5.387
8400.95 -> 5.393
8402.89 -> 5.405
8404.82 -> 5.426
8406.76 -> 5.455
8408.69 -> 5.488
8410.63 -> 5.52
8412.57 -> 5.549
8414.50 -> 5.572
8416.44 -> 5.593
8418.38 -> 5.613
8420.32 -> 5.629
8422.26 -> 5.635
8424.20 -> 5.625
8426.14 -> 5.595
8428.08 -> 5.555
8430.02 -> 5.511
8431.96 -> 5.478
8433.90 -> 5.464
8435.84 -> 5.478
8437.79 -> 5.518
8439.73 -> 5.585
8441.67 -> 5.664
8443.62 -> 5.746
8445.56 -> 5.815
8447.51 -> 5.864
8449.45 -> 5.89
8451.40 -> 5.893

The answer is 5.61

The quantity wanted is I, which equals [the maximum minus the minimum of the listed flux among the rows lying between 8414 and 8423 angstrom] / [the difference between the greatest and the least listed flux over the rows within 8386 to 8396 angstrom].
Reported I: 0.30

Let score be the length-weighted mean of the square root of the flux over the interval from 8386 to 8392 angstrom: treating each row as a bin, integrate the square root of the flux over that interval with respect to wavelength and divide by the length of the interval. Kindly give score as 2.28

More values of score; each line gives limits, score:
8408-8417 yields 2.35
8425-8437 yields 2.35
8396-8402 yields 2.32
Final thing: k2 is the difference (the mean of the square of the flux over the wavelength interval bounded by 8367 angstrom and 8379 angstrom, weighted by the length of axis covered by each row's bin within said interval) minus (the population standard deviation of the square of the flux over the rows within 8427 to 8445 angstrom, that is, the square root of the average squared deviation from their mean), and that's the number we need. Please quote 23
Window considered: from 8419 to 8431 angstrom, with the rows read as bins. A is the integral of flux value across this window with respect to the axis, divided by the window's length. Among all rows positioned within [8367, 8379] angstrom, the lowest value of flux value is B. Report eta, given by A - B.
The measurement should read 0.7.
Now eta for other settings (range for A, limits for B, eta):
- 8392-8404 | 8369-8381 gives 0.5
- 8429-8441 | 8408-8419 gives 0.0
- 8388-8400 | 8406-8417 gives -0.1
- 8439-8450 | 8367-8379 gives 0.9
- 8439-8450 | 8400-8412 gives 0.4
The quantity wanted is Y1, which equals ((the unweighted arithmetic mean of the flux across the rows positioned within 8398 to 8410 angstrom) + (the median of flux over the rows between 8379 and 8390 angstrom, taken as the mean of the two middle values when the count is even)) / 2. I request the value 5.23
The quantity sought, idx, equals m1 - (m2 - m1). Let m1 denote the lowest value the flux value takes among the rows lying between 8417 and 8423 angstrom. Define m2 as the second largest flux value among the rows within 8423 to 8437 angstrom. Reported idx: 5.63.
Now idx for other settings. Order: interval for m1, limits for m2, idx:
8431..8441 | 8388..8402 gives 5.54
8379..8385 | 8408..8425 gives 4.10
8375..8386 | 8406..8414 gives 4.17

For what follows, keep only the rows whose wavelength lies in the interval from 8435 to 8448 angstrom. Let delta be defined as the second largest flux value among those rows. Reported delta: 5.815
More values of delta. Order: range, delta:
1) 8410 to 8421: 5.613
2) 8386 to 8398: 5.371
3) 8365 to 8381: 5.117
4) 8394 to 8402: 5.387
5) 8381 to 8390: 5.16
